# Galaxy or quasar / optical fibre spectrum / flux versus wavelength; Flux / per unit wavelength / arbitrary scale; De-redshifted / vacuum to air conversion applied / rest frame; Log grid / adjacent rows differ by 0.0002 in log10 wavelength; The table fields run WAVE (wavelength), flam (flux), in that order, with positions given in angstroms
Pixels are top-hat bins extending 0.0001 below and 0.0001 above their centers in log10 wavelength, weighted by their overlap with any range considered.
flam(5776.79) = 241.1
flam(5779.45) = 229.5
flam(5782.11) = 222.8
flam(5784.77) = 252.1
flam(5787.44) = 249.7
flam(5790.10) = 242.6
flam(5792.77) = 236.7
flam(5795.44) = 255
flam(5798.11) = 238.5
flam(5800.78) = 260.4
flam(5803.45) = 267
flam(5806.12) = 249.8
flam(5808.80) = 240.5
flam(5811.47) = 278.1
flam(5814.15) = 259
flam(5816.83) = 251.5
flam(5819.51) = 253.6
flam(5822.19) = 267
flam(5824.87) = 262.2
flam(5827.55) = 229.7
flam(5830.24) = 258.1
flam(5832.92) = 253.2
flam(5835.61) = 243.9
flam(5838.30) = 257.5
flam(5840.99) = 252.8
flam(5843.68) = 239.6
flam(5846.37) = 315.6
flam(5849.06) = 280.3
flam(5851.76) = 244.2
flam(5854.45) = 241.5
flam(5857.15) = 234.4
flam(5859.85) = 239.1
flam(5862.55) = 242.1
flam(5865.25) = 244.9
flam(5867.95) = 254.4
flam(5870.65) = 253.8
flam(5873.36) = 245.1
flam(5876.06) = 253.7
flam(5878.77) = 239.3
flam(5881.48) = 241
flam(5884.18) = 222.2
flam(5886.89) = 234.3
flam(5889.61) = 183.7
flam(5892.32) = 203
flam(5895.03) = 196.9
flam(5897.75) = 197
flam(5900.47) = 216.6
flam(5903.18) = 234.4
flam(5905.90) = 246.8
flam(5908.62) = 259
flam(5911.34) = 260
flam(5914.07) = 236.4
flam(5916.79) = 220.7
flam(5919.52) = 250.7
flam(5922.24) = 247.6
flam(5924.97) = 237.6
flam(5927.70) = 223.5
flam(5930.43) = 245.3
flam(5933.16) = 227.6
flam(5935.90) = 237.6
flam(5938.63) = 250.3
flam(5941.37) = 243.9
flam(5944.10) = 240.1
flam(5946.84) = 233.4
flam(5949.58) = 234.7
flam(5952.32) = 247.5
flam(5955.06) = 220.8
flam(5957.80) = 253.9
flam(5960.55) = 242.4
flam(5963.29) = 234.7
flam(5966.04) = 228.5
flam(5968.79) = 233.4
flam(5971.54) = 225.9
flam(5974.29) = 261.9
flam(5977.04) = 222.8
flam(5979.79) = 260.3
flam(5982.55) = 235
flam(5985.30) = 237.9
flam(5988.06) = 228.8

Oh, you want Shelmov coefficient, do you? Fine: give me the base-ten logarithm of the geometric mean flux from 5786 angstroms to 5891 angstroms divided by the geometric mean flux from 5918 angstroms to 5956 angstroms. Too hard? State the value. 0.018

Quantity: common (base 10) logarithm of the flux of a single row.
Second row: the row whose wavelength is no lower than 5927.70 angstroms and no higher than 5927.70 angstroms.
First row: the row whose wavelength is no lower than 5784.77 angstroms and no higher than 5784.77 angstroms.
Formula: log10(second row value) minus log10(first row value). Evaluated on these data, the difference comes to -0.052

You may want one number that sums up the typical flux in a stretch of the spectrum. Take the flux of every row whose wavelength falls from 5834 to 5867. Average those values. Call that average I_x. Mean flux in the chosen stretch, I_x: 253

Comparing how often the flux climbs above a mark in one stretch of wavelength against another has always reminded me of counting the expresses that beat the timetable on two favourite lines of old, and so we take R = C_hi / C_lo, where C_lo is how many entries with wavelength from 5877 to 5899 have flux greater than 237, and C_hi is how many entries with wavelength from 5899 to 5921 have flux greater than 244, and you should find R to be 2.0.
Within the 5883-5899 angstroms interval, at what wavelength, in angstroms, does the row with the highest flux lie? 5886.89 angstroms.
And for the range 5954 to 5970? 5957.80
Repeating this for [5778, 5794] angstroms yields 5784.77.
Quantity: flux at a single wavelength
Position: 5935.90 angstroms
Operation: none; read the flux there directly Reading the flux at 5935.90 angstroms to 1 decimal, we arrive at 237.6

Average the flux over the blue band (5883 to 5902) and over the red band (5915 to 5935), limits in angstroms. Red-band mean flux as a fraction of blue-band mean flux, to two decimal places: 1.14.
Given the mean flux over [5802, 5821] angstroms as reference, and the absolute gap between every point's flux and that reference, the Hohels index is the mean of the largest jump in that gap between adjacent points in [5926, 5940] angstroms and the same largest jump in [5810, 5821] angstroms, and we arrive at 20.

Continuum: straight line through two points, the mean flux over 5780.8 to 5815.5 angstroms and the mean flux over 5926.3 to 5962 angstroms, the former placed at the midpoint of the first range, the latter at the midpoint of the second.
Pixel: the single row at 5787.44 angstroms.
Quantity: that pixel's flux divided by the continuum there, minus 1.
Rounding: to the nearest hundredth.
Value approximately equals -0.01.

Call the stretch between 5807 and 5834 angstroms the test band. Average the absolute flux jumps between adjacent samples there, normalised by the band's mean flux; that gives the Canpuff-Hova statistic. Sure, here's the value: 0.065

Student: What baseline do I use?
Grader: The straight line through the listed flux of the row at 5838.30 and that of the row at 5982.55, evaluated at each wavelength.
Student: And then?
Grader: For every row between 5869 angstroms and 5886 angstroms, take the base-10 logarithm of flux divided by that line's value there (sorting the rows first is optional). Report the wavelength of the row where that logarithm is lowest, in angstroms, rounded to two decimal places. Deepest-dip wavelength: 5884.18 angstroms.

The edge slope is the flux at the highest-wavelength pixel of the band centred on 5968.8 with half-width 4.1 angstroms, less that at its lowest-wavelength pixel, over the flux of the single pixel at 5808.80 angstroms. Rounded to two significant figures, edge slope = -0.011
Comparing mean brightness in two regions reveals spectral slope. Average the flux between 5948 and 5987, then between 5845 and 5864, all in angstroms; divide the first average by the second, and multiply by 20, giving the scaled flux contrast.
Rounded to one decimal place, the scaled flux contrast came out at 18.6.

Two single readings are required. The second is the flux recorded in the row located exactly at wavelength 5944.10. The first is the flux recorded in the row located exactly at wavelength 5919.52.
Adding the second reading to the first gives 491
